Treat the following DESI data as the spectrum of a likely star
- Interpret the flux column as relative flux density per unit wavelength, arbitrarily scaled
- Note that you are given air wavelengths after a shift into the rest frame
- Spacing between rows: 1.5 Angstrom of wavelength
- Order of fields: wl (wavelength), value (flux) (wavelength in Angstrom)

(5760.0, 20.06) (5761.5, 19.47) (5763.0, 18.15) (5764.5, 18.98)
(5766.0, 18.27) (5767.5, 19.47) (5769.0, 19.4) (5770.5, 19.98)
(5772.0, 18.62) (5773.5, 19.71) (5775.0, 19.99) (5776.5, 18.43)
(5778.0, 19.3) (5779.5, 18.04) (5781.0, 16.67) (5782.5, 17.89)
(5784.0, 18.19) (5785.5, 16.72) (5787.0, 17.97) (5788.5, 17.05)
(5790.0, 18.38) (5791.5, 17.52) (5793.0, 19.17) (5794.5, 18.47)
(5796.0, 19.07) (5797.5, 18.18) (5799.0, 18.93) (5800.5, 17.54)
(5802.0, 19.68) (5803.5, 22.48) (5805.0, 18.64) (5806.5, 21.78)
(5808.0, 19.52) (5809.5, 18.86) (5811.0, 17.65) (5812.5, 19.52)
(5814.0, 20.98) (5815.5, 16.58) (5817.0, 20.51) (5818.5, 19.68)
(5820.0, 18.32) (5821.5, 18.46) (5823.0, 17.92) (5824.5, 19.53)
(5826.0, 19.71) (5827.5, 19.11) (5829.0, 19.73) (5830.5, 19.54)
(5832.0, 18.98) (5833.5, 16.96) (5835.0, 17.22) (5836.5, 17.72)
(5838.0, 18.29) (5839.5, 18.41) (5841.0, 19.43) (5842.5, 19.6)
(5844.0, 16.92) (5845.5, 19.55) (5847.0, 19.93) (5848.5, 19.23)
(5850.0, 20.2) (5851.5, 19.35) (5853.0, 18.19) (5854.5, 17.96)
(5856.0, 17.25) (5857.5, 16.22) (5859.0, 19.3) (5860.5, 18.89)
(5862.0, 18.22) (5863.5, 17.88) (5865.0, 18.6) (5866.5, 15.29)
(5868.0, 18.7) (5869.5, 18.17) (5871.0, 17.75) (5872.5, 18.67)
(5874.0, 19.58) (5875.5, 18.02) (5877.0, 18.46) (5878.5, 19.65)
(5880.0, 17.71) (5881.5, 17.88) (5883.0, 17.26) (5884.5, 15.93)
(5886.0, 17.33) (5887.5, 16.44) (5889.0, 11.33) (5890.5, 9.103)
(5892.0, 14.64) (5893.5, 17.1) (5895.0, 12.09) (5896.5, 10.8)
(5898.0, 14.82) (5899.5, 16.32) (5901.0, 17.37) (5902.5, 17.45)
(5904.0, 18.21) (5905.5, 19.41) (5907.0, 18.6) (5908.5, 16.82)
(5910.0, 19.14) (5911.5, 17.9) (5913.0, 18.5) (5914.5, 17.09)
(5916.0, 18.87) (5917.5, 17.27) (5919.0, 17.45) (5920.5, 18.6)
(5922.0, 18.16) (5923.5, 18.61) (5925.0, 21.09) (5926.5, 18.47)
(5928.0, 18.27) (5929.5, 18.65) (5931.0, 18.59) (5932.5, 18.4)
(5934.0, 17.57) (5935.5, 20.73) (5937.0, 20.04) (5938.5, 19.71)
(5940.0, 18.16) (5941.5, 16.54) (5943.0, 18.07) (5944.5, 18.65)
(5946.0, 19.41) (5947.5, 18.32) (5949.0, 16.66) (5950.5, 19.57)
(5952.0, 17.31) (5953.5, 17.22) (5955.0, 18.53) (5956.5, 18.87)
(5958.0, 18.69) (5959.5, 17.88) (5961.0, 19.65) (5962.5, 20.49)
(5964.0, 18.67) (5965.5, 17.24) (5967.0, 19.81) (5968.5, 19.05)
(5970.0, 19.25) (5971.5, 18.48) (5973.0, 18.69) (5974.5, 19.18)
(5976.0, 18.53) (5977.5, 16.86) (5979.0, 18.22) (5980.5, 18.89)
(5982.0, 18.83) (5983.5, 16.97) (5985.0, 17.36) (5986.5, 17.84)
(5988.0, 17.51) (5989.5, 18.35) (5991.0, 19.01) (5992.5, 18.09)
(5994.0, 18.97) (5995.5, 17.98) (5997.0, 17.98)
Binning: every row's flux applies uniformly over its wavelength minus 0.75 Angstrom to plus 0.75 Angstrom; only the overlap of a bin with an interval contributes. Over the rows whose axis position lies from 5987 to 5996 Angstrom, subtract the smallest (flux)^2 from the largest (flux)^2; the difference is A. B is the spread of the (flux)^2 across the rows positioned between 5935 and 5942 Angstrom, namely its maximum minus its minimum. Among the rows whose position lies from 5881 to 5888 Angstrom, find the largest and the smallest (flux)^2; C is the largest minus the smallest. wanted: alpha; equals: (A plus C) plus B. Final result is 277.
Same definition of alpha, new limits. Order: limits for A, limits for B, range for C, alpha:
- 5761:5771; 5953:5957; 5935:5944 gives 285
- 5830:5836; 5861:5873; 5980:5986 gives 279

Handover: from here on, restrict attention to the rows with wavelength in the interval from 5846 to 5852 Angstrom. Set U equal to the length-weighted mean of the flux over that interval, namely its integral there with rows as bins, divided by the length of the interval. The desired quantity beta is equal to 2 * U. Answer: 39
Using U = 19.7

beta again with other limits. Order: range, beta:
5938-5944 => 36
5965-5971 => 38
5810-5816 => 38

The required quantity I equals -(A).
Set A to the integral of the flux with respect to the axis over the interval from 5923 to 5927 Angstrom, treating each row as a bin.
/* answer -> -78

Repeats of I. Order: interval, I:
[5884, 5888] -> -66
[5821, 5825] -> -74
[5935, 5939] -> -81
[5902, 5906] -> -73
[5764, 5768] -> -75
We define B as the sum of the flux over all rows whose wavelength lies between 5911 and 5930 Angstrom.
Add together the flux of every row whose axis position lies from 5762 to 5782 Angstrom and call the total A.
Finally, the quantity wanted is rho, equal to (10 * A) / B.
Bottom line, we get 10.3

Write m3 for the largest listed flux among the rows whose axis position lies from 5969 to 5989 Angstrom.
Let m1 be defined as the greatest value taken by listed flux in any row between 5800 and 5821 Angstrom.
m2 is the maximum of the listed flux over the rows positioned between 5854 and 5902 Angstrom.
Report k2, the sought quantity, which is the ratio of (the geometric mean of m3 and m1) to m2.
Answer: 1.06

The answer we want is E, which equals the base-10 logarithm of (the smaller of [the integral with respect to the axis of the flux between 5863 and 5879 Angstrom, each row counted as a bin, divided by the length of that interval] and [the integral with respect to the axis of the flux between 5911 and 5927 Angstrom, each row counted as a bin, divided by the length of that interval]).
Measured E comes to 1.26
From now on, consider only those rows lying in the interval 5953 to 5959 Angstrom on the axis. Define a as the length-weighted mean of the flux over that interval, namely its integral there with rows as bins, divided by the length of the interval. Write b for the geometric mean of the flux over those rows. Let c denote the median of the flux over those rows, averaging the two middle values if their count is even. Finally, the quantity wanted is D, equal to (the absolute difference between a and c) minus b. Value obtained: -18.1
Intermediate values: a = 18.4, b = 18.3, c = 18.6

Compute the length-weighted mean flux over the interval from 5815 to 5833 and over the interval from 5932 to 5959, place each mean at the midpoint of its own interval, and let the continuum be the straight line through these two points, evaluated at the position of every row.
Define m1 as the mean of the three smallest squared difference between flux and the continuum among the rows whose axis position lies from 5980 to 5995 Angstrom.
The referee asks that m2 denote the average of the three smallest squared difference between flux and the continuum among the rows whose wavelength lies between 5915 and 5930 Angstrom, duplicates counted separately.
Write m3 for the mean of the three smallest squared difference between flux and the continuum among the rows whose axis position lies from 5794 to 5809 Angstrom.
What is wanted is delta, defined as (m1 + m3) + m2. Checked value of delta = 0.156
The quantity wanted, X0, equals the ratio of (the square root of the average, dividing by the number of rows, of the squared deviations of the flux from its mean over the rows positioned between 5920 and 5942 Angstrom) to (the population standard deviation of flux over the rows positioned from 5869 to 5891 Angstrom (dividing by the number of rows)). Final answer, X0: 0.40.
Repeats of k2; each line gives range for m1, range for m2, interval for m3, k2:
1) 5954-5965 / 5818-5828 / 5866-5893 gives 1.02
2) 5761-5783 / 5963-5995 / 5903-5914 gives 0.99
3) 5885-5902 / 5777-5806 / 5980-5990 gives 0.81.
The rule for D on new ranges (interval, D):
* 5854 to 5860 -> -17.5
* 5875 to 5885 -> -17.8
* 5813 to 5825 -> -18.9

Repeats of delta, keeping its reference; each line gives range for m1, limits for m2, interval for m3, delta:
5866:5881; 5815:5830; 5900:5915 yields 0.312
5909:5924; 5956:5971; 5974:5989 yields 0.209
